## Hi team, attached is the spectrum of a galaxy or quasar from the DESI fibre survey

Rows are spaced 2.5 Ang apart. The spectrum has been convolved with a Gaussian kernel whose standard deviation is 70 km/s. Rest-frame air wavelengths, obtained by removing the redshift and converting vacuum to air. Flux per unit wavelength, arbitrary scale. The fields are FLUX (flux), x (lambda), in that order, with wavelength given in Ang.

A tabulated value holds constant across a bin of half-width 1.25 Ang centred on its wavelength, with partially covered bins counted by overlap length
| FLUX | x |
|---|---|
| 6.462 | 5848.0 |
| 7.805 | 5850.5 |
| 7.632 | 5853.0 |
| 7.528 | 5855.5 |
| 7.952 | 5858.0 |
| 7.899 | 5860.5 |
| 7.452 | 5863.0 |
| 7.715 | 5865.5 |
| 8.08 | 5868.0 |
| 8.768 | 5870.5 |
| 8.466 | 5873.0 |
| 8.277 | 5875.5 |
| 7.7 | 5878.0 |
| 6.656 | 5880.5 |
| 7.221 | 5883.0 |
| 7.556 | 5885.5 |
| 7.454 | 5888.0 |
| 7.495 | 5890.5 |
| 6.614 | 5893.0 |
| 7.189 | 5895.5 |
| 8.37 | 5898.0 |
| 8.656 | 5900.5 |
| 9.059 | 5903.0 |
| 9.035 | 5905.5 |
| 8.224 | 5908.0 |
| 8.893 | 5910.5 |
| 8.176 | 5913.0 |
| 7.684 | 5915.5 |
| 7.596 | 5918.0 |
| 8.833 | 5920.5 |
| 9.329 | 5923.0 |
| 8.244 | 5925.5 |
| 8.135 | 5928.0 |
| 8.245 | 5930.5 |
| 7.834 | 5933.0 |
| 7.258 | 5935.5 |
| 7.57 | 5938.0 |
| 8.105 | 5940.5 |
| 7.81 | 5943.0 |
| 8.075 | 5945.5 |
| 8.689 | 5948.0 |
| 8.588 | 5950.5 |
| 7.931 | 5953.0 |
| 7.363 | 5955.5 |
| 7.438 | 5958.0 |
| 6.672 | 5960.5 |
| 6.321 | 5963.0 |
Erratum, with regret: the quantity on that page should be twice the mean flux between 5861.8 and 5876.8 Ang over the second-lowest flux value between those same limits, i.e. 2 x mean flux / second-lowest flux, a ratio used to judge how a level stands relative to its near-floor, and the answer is 2.11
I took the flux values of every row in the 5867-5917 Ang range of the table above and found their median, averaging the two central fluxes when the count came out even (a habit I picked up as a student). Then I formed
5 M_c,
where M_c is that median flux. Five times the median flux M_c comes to 40.6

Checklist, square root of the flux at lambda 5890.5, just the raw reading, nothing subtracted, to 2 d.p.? 2.74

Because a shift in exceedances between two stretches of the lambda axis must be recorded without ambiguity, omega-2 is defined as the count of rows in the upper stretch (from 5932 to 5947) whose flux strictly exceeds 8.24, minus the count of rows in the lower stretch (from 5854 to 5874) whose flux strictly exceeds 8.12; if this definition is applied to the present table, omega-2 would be -2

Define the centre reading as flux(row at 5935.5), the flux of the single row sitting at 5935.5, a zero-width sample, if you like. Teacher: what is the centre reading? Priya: 7.258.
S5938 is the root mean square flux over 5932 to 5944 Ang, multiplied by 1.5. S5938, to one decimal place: 11.6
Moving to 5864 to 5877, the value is 12.4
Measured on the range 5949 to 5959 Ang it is 11.8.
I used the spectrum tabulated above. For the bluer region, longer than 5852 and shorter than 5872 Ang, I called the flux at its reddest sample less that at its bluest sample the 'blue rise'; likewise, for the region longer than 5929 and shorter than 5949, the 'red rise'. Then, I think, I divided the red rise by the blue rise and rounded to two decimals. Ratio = 0.39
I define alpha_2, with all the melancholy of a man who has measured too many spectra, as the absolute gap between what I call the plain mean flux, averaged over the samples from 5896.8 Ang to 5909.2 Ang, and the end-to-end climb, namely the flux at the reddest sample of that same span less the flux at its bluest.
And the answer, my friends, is 8.8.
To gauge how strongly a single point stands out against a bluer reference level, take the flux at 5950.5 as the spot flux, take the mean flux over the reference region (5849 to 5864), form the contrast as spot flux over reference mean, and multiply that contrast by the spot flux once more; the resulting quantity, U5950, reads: 9.6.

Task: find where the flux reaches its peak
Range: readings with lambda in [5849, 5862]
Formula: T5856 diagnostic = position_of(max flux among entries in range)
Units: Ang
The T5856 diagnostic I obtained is 5858.0 Ang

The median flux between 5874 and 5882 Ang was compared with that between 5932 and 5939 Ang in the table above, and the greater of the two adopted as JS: 7.70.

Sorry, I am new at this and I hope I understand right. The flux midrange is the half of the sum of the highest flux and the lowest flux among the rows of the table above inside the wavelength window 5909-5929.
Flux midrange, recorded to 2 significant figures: 8.5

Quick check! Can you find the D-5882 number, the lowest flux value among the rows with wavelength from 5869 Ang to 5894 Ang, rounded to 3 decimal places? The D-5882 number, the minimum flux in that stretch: 6.614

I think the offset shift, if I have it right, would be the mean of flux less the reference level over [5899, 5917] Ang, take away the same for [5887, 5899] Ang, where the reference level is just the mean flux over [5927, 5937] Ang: 1.11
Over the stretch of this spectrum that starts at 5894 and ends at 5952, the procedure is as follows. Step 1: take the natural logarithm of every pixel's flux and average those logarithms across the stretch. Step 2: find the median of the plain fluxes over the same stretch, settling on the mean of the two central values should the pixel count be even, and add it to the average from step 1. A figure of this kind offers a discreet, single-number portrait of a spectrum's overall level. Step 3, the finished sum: 10.3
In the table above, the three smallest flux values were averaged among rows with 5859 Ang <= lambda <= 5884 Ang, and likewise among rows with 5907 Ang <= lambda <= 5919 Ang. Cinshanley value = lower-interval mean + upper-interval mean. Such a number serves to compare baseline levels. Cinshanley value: 14.9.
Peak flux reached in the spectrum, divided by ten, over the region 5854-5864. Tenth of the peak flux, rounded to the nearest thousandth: 0.795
